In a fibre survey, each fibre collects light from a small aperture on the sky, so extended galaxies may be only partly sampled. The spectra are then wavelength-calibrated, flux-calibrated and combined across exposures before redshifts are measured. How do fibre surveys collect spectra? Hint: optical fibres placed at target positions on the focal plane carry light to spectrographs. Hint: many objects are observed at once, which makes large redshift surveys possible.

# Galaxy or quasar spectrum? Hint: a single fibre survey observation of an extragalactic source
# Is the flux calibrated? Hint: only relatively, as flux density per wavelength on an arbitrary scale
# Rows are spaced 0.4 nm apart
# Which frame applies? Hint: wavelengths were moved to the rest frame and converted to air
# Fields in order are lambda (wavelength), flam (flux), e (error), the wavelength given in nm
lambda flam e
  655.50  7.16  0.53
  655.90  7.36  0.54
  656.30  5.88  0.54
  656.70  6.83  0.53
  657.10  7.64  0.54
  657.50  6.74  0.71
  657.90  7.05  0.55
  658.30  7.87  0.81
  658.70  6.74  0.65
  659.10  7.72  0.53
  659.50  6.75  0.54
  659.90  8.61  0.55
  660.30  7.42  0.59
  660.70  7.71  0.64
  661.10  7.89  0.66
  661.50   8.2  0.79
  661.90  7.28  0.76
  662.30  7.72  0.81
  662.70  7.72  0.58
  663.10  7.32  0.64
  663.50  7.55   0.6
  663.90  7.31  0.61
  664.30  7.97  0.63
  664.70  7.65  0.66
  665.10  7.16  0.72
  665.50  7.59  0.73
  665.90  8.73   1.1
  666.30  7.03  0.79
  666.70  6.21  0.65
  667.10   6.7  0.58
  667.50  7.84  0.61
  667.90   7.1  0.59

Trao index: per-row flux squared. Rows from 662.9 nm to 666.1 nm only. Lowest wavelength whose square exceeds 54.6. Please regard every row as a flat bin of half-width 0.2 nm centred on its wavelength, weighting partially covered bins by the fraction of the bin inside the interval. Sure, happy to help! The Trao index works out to 663.50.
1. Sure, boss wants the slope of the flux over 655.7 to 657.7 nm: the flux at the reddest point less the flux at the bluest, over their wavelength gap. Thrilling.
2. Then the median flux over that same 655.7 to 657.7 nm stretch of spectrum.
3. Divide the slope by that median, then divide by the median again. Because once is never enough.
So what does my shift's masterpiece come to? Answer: -0.0083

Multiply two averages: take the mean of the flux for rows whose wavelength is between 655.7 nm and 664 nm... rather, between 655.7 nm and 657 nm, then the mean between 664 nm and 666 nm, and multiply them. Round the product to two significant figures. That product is 52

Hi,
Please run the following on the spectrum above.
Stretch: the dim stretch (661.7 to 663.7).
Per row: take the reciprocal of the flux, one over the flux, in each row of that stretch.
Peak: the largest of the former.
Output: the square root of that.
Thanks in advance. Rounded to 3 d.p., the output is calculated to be 0.371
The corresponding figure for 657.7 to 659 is 0.385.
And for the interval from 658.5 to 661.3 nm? 0.385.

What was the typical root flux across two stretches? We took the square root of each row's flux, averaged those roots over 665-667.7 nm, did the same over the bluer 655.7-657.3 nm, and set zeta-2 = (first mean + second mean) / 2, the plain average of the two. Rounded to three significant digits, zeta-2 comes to 2.67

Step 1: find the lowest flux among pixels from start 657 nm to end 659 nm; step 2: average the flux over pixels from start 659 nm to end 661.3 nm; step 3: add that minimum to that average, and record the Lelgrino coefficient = 14.4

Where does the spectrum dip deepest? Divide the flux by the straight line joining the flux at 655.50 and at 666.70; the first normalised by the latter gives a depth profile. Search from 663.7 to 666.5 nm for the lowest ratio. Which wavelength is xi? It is 666.30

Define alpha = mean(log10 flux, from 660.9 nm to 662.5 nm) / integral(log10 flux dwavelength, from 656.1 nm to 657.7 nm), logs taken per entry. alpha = 0.67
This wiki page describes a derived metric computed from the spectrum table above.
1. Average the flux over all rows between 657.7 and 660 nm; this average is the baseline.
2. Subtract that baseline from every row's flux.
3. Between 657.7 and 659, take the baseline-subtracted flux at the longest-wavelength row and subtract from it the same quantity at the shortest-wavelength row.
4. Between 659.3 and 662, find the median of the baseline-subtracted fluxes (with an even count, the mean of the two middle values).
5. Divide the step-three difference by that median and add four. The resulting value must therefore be 3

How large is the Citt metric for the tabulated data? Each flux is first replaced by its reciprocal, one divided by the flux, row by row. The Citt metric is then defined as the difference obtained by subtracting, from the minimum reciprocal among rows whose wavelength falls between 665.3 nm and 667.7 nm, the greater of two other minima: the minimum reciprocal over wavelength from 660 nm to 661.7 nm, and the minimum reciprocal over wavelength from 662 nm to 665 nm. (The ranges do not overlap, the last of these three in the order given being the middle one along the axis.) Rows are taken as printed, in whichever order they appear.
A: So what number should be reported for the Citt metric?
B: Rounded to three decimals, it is -0.011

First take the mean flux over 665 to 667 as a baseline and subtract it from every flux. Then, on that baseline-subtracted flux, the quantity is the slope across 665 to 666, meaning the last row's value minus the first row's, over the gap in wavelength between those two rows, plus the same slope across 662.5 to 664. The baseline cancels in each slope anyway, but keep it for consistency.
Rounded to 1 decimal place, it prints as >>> 1.6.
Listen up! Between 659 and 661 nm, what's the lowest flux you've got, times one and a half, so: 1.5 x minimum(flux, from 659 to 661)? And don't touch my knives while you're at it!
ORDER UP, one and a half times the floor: 10.1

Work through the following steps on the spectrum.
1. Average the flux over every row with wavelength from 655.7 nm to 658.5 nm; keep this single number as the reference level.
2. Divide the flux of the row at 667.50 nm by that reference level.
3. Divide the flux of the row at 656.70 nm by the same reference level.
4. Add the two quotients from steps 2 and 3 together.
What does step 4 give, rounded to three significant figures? 2.08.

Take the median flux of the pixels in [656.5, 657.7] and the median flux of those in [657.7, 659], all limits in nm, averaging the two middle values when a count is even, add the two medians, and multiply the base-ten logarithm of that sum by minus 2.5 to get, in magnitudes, -2.86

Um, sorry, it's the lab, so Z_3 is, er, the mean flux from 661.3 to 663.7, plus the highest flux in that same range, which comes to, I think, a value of 15.8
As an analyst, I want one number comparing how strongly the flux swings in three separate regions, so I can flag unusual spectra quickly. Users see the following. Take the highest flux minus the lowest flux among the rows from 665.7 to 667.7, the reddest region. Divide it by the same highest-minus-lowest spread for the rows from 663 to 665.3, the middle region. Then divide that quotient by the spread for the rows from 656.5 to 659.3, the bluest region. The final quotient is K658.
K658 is 2.8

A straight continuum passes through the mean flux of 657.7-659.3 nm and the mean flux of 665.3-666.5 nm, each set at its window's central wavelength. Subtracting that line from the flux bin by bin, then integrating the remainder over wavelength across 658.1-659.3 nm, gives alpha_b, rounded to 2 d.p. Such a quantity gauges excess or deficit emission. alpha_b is 0.10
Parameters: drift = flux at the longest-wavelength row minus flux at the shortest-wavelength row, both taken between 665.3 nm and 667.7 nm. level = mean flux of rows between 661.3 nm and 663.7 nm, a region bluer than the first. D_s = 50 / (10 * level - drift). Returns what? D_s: 0.66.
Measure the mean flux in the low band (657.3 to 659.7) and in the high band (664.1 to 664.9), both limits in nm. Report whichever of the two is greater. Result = 7.81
